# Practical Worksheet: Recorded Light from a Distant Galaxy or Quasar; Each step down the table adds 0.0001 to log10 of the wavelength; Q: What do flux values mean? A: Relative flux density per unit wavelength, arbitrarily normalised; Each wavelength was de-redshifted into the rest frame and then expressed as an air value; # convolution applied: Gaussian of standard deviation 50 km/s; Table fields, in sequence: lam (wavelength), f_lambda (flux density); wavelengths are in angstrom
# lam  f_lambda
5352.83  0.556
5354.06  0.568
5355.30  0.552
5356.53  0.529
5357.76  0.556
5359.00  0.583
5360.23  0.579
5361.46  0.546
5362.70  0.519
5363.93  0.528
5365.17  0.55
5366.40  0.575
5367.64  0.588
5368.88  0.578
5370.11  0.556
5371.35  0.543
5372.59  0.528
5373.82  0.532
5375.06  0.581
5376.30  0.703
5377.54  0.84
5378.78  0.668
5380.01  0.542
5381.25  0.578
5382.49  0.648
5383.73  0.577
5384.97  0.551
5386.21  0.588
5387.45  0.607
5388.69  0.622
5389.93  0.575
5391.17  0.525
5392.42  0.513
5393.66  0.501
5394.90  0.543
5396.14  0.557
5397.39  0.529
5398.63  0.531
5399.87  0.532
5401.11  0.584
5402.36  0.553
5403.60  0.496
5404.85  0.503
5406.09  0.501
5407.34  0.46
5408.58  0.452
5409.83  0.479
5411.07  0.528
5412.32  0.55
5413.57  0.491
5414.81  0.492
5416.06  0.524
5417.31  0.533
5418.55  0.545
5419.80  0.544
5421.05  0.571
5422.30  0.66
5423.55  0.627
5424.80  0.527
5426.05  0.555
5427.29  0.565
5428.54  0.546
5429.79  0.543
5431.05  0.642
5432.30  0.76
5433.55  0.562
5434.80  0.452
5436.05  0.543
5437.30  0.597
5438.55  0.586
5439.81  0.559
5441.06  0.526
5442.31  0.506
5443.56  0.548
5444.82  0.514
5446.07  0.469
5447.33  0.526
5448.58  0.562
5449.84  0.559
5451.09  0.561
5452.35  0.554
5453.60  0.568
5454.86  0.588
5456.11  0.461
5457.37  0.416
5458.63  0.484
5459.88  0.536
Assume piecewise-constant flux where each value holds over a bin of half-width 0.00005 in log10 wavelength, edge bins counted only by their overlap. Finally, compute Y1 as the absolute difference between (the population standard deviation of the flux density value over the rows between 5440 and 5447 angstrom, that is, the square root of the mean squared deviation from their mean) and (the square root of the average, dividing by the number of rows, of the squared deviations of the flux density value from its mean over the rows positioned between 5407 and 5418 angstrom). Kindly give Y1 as 0.01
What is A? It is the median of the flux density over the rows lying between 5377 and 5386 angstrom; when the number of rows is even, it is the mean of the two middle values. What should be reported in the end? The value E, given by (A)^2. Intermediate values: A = 0.58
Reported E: 0.334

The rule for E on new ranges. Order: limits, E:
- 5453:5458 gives 0.265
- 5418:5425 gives 0.311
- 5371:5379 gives 0.338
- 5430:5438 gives 0.336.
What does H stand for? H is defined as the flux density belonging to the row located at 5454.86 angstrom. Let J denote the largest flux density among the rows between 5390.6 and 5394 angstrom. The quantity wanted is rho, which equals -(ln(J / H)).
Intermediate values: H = 0.588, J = 0.525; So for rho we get 0.1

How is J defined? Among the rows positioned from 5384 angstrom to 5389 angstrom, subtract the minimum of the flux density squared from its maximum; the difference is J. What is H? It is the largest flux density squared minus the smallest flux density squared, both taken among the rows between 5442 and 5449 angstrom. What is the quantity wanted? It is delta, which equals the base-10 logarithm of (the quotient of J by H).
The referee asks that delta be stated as -0.061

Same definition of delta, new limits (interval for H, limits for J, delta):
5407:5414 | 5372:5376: -0.223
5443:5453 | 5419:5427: 0.217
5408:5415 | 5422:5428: 0.206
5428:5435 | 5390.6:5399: -0.799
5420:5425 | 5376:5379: 0.216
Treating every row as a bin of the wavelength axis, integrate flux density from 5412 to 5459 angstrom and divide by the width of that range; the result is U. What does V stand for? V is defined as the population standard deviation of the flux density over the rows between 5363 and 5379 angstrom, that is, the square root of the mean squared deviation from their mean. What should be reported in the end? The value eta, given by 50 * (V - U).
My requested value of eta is -23.1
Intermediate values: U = 0.548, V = 0.086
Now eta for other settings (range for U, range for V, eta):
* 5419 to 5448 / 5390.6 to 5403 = -27.0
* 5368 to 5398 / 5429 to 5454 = -26.0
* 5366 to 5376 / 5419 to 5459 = -25.0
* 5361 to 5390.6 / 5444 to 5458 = -26.8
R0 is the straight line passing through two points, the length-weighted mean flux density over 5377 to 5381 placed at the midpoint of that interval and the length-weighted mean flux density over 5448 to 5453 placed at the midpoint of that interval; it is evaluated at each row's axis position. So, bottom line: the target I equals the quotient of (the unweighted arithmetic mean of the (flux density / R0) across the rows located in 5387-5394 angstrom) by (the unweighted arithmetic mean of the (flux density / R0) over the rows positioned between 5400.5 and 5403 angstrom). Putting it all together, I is 0.95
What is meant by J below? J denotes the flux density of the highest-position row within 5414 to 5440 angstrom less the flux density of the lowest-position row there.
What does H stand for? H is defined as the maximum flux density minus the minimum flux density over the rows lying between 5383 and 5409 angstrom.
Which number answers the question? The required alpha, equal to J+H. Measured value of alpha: 0.24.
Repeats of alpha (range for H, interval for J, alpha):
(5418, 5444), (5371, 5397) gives 0.32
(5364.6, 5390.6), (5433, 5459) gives 0.23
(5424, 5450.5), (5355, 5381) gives 0.30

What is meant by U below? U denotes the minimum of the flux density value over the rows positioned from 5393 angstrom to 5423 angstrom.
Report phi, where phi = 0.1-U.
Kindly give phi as -0.35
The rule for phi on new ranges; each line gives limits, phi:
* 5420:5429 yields -0.43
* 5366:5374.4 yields -0.43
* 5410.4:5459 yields -0.32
